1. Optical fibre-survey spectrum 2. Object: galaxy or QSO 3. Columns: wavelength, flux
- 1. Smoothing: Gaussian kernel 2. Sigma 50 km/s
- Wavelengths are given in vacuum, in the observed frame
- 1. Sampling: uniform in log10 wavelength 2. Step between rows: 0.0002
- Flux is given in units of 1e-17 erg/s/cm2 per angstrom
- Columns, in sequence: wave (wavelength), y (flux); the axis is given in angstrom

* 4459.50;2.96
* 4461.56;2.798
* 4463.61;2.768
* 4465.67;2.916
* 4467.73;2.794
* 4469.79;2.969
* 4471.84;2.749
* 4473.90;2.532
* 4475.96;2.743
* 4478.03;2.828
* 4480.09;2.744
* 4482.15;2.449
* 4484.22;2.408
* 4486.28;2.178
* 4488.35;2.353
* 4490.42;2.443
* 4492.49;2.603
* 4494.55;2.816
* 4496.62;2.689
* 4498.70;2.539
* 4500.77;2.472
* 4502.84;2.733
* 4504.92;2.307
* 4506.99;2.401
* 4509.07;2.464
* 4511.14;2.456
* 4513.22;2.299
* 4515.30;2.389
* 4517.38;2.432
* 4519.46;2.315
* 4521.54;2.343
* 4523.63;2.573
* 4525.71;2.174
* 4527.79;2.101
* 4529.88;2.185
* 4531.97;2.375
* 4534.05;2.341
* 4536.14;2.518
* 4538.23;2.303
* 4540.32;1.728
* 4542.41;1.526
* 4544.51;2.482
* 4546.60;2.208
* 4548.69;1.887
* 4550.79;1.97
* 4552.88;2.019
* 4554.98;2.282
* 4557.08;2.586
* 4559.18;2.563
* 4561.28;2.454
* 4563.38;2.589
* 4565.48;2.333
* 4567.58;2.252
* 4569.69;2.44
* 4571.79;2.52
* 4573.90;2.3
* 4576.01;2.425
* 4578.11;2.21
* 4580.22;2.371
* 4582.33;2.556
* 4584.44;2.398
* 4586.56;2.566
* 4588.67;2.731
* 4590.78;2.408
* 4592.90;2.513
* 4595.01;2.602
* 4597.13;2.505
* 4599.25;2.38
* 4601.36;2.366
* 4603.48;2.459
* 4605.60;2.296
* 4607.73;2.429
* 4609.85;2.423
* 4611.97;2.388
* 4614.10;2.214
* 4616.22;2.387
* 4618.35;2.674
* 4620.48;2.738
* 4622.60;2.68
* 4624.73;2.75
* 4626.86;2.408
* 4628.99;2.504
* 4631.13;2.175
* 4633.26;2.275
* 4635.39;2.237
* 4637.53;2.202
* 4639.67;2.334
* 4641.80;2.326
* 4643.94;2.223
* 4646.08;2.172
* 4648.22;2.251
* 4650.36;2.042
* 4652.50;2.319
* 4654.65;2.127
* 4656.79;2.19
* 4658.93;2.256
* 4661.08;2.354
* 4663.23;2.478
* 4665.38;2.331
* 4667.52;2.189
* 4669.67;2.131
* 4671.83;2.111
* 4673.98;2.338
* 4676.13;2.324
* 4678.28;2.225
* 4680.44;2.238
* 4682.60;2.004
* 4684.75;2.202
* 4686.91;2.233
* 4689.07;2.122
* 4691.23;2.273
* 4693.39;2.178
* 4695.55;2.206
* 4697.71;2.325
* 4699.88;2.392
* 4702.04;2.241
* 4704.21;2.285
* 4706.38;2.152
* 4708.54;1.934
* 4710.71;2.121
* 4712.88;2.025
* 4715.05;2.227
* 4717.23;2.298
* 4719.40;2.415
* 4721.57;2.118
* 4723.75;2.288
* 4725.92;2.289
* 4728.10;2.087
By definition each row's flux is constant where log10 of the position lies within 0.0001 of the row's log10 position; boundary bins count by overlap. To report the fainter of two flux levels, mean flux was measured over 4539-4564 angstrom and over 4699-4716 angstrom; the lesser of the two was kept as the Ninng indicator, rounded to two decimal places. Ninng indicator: 2.17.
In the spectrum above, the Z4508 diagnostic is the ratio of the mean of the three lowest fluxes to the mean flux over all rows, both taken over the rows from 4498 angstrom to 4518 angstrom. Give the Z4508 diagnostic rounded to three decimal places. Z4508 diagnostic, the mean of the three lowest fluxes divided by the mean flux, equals 0.952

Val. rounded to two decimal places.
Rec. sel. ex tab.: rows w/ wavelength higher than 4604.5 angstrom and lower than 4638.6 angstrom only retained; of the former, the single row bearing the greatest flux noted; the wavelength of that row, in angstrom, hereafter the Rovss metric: 4624.73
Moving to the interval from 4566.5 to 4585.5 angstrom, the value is 4582.33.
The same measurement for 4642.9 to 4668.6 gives 4663.23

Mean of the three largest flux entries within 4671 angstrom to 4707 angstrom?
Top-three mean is 2.35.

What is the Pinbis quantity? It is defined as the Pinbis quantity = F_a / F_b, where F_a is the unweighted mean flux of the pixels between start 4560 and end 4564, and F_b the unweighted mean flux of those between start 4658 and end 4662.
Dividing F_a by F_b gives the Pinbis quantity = 1.09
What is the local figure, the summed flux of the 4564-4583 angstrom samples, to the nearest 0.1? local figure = 21.4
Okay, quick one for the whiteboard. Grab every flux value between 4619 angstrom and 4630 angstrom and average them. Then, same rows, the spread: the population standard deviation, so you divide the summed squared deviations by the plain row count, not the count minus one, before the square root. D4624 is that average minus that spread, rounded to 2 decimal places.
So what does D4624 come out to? 2.48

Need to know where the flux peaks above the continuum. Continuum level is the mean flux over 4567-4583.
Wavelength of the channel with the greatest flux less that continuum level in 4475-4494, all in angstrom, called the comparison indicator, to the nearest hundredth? 4478.03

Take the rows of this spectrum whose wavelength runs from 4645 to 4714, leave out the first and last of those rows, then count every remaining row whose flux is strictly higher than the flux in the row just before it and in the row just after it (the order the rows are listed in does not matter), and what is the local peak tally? 10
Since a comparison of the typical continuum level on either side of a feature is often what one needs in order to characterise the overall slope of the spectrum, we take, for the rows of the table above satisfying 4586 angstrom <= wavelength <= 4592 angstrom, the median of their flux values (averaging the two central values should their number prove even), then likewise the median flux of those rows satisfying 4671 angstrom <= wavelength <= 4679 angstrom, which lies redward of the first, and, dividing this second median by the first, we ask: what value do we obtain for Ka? 0.89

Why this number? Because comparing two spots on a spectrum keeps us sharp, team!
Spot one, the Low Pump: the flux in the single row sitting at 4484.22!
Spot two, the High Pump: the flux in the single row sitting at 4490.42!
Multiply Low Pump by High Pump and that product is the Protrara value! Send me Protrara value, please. 5.88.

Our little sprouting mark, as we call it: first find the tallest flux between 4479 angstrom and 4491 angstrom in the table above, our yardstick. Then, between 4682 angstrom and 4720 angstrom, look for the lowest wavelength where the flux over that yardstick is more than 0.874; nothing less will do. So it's 4719.40 angstrom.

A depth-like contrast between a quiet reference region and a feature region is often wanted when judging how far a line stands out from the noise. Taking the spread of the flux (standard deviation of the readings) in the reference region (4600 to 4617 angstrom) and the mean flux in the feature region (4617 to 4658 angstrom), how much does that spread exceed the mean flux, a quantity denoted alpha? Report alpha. -2.27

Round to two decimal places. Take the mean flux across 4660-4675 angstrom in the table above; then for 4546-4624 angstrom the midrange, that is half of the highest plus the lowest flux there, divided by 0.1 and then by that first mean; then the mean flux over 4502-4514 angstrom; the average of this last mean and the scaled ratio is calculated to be 6.30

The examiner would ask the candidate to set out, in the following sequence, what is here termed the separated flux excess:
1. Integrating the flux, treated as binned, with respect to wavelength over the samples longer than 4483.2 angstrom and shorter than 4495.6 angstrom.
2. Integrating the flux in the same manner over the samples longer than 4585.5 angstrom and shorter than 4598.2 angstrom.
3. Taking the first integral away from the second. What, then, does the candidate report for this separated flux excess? 1.8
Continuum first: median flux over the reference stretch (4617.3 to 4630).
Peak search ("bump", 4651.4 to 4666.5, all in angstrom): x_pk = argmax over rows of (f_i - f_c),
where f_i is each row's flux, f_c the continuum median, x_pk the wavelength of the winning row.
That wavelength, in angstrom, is 4663.23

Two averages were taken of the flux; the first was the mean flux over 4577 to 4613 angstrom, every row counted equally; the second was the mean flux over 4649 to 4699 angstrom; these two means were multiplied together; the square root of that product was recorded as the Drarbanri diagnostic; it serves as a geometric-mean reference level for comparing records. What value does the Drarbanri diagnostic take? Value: 2.334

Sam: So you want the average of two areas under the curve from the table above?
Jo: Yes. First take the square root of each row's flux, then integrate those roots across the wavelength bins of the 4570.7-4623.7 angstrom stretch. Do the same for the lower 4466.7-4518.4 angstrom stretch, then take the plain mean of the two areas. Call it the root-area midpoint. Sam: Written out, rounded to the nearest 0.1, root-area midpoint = 82.8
